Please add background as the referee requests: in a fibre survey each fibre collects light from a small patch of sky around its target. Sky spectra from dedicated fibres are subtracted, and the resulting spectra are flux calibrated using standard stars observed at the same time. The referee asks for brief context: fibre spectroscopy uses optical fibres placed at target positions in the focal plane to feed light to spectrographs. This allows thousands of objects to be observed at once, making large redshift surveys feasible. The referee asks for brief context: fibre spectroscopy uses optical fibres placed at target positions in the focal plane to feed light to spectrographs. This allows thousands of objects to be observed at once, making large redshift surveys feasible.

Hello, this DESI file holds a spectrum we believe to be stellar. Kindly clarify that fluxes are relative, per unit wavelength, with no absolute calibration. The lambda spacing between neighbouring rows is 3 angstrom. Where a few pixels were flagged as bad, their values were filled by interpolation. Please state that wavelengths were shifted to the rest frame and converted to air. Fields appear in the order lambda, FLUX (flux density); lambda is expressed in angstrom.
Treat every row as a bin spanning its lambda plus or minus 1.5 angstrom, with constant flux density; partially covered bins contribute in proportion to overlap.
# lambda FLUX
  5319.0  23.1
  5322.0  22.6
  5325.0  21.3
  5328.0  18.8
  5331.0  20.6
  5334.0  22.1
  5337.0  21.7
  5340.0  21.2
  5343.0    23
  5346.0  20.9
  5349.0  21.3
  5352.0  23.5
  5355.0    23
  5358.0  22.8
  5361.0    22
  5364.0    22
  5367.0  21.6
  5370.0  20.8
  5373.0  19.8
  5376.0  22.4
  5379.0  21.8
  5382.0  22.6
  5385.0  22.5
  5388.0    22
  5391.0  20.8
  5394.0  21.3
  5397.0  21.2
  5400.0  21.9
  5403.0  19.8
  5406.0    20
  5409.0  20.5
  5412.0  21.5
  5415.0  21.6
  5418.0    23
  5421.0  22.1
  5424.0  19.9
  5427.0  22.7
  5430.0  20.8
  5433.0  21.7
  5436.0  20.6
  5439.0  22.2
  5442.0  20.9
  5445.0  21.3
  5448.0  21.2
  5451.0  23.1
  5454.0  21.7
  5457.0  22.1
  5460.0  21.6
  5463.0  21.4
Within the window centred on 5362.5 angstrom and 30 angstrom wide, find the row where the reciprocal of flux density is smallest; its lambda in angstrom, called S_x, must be 5352.0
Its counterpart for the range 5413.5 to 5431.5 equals 5418.0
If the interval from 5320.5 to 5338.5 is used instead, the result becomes 5322.0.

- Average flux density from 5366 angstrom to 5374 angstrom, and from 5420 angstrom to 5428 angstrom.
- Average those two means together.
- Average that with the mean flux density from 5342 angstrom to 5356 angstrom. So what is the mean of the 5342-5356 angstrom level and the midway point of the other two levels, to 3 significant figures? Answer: 21.7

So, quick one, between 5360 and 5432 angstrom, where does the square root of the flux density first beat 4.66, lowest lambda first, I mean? 5361.0 angstrom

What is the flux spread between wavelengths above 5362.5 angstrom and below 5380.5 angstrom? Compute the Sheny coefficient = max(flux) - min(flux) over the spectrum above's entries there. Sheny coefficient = 2.6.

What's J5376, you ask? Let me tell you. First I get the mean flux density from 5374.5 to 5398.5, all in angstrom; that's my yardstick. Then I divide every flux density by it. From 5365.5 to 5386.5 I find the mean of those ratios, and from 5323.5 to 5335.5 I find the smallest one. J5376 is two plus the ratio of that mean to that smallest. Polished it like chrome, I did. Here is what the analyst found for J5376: 3.15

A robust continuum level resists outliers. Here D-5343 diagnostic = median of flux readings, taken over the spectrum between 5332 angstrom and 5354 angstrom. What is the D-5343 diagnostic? 21.7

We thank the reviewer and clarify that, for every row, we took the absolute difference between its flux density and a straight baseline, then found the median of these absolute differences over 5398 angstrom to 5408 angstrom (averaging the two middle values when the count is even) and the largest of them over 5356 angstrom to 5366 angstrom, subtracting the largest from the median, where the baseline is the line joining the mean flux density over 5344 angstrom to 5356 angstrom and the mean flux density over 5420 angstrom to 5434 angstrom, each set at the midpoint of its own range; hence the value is 0.9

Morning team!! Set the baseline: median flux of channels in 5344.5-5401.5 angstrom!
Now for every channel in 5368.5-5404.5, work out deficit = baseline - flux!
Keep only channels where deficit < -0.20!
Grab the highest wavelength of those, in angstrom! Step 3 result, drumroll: 5385.0 angstrom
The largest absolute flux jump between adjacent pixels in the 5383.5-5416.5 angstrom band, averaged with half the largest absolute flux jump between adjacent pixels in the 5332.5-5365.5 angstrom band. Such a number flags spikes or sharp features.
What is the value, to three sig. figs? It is 1.60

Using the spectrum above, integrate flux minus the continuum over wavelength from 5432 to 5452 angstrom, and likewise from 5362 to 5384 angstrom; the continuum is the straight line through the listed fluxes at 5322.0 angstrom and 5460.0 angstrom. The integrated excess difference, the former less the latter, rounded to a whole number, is 10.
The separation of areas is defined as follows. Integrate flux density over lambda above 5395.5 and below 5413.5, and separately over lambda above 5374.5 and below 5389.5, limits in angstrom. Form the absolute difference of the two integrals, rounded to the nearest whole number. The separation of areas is 41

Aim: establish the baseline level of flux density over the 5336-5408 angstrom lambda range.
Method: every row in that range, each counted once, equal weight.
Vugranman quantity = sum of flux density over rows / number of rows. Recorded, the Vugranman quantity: 21.7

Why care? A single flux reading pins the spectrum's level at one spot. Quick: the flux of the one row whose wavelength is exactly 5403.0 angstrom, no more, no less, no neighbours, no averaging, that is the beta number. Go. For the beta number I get 19.8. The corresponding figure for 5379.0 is 21.8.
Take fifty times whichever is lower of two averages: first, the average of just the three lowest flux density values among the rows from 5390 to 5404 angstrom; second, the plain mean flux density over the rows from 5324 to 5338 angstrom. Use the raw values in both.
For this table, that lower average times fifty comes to 1030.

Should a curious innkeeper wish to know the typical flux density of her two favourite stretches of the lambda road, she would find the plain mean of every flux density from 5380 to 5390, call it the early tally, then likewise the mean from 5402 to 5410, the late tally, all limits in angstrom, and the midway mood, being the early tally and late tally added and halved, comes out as 21.2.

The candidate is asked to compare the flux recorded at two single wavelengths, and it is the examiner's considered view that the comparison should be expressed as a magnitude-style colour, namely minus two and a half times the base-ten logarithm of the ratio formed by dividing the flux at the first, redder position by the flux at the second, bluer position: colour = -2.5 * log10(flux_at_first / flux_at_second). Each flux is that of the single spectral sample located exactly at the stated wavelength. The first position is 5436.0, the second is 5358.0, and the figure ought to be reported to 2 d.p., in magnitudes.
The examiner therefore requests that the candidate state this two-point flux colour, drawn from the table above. 0.11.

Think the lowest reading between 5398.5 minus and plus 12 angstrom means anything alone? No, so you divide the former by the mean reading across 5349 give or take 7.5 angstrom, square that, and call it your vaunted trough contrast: 0.79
